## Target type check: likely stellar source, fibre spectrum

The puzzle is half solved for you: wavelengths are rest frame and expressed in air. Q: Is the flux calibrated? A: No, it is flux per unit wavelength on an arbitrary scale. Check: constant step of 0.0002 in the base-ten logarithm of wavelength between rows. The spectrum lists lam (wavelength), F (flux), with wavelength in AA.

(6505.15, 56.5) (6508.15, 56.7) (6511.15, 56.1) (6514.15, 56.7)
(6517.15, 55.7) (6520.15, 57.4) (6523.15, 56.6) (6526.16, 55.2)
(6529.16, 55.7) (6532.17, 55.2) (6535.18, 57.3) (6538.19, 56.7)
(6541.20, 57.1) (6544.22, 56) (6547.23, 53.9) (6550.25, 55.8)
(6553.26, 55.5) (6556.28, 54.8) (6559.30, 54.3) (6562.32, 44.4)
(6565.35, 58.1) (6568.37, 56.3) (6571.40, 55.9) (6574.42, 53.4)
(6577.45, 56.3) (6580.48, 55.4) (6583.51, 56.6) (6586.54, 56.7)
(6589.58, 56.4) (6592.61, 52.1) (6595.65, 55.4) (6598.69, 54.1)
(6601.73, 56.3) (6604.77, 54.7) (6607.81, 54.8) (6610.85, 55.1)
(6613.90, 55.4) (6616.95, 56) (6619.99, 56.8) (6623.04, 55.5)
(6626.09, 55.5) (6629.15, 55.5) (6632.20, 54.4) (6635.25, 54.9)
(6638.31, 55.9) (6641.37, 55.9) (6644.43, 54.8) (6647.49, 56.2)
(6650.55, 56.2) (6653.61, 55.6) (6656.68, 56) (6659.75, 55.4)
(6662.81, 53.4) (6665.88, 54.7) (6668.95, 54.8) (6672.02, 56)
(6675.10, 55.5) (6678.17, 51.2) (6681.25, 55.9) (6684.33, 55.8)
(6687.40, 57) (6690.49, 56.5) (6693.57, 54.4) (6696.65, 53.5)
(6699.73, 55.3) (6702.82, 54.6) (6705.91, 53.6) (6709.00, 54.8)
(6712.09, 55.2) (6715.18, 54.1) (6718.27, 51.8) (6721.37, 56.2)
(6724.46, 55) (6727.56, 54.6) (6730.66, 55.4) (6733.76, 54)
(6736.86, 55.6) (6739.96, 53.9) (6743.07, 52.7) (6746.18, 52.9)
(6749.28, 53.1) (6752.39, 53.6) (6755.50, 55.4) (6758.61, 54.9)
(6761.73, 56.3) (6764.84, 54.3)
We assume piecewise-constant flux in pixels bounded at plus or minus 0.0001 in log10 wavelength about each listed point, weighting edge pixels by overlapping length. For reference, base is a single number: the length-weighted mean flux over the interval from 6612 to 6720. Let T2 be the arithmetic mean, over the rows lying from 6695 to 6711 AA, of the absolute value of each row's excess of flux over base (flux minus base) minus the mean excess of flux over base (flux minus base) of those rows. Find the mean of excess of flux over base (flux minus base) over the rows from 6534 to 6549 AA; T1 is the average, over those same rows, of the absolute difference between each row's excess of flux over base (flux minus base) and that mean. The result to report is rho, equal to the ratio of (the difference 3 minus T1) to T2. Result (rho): 3.1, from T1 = 1.00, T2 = 0.6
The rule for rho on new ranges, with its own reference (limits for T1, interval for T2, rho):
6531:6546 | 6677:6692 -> 1.4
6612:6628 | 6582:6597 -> 1.9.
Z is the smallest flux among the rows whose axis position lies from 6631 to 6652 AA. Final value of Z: 54.4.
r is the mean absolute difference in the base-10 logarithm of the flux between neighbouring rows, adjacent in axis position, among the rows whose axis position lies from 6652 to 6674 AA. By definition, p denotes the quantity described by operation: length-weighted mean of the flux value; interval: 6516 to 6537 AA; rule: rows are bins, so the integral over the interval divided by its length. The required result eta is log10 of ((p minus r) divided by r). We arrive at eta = 3.88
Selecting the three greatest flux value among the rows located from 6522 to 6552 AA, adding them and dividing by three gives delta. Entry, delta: 57.0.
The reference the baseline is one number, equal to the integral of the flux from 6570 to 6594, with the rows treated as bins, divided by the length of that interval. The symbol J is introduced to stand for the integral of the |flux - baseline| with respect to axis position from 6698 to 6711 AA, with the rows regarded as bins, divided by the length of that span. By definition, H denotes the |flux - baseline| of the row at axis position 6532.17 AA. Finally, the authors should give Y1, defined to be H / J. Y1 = 0.2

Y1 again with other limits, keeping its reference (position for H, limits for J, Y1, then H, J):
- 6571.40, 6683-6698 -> 0.4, 0.5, 1.2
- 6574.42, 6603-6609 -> 3.1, 2.0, 0.6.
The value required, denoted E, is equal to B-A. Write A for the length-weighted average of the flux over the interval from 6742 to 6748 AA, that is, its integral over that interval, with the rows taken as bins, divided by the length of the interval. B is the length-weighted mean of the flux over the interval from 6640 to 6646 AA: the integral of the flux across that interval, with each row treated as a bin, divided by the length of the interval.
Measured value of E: 2.5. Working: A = 52.9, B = 55.3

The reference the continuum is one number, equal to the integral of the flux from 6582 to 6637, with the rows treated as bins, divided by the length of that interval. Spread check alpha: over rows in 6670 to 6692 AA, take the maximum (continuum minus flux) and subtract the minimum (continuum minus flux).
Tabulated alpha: 5.8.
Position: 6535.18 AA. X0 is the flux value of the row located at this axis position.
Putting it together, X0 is 57.3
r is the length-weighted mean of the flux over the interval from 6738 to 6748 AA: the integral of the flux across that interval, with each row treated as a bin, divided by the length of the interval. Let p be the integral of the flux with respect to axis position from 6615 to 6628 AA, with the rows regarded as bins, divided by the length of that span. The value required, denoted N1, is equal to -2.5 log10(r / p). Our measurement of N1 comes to 0.052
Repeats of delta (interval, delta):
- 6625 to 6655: 56.1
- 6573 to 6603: 56.6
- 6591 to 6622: 56.4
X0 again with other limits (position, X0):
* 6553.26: 55.5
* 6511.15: 56.1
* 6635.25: 54.9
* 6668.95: 54.8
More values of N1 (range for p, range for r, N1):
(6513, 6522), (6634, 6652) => 0.019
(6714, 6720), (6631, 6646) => -0.045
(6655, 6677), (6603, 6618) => -0.003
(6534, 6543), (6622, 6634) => 0.034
